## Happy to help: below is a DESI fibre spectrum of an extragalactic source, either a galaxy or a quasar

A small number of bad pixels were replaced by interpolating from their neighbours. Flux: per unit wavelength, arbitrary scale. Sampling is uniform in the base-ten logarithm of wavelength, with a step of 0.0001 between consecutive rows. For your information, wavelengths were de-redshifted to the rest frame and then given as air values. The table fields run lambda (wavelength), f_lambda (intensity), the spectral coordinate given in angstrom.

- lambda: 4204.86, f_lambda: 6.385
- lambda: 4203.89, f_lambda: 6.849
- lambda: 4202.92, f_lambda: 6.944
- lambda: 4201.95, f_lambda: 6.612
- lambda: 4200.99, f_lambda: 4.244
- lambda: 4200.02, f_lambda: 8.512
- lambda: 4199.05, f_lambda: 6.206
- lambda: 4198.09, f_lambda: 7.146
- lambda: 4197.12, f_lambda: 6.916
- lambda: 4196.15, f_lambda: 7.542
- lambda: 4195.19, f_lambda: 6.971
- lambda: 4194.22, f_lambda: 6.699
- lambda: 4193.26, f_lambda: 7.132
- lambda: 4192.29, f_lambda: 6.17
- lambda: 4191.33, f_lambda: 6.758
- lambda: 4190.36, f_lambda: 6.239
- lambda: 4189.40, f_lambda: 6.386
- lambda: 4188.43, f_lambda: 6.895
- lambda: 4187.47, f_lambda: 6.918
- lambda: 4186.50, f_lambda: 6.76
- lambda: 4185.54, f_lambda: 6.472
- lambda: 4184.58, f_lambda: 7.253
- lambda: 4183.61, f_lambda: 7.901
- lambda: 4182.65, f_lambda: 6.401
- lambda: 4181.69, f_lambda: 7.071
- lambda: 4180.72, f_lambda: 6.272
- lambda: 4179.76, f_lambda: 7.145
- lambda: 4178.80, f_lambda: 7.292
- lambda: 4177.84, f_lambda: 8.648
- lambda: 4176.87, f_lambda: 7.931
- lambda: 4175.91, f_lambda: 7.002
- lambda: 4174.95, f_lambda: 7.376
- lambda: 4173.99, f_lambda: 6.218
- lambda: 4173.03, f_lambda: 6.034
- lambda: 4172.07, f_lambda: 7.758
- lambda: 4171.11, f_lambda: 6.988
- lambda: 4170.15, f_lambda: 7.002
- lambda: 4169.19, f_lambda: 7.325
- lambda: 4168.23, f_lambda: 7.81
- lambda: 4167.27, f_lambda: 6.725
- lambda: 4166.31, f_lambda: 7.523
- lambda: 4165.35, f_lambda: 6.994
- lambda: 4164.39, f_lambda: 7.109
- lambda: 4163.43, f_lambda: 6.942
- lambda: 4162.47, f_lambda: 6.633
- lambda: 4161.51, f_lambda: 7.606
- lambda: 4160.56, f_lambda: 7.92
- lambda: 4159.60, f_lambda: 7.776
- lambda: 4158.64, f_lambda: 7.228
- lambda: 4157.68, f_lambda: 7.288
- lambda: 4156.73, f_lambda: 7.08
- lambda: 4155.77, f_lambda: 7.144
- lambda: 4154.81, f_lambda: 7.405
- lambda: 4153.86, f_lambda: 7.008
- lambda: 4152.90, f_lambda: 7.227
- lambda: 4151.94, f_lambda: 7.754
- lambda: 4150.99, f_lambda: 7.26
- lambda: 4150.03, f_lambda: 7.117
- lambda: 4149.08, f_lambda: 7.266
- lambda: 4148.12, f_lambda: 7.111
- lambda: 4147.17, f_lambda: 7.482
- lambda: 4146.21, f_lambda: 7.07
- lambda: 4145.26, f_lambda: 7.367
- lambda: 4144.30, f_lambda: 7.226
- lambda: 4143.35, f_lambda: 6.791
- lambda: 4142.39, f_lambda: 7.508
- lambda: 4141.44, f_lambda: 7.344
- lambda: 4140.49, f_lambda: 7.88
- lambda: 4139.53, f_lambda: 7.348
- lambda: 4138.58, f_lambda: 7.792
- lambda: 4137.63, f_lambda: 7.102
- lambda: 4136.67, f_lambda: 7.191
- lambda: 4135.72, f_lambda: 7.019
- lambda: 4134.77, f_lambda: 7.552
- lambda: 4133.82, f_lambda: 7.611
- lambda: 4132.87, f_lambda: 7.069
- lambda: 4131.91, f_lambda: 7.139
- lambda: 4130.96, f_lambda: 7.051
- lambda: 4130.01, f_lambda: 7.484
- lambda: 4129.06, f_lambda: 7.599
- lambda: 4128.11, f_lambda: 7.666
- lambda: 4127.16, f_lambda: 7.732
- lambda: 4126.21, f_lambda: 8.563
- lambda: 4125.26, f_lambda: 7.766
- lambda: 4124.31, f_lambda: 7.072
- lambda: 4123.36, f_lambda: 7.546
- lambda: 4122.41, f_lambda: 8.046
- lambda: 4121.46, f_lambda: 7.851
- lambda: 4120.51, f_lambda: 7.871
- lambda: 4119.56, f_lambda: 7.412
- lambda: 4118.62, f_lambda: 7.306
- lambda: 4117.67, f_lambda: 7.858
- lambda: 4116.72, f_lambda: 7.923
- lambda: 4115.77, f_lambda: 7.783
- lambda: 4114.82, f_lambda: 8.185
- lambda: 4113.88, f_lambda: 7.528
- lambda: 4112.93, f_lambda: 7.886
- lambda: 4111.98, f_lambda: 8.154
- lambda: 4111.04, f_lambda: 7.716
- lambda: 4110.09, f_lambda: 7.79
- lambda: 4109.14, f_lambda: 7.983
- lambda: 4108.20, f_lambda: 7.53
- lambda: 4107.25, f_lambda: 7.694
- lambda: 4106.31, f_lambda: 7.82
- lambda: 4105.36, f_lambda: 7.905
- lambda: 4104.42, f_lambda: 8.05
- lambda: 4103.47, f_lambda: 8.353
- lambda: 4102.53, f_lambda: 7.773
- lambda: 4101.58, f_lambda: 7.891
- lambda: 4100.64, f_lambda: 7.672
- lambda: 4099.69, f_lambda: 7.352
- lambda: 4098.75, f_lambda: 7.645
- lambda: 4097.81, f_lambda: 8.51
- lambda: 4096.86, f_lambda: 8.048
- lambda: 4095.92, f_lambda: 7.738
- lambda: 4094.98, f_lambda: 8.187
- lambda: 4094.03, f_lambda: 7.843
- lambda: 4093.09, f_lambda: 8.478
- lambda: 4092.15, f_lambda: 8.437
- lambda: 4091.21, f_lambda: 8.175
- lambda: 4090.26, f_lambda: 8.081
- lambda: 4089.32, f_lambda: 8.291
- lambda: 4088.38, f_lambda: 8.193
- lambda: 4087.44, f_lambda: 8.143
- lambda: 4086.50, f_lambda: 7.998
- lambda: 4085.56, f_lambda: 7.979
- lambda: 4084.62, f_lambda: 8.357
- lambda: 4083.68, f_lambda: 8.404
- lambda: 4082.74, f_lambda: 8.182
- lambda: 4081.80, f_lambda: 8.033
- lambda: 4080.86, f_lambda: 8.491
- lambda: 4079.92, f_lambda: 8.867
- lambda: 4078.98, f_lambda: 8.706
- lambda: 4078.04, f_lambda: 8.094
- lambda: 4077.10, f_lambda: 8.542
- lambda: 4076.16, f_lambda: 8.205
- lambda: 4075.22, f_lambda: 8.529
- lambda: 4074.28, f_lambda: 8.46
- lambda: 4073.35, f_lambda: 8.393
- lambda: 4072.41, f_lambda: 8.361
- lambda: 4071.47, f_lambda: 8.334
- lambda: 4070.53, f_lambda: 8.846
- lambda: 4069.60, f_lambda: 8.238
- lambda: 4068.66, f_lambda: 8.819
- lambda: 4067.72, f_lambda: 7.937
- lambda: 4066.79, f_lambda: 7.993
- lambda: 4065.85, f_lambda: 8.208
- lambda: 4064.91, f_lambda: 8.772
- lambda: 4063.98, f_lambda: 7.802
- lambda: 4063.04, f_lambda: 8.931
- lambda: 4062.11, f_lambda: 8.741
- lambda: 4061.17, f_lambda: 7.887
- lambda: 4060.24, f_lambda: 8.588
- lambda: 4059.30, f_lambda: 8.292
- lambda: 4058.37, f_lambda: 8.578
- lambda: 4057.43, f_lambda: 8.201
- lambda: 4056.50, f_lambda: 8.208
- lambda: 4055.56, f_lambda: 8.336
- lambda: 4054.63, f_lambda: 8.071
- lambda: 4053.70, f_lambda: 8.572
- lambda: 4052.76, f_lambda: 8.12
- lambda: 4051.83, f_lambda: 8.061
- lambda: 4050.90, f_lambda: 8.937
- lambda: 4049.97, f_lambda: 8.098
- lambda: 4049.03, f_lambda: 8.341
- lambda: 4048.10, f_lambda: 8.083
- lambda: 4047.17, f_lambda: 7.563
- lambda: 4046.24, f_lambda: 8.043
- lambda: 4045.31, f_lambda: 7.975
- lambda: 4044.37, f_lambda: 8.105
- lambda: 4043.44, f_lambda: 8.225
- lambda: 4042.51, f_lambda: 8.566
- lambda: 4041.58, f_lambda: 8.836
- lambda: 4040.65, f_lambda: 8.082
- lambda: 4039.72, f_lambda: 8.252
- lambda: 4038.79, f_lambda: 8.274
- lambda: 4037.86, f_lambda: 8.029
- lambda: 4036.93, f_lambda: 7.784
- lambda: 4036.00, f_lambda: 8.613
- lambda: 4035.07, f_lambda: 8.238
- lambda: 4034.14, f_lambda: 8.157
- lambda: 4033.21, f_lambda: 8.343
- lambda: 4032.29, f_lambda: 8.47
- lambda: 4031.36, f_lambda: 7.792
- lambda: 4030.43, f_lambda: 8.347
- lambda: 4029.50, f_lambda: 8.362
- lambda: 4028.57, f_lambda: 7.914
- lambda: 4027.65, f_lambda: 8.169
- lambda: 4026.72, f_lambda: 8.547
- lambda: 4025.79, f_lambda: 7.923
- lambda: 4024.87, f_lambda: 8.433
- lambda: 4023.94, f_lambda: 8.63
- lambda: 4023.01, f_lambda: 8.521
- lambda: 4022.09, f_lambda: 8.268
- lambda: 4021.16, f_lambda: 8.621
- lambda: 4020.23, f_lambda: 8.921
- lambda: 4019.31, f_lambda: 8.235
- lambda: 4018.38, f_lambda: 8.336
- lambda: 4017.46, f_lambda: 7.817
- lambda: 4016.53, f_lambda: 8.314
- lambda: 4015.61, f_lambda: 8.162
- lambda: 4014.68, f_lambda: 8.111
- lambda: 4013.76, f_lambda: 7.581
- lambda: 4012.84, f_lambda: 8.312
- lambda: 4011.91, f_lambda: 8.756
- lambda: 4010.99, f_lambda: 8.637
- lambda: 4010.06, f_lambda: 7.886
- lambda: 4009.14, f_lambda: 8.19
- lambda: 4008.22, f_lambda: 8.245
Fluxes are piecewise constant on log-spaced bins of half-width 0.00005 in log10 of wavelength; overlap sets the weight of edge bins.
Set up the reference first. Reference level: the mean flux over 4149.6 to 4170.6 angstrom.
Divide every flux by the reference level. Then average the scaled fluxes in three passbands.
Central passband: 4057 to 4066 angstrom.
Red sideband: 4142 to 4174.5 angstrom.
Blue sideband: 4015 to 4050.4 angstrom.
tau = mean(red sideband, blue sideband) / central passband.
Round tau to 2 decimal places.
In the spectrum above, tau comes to 0.92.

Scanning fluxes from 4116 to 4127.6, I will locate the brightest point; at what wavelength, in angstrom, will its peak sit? 4126.21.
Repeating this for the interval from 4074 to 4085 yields 4079.92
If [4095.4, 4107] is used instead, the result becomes 4097.81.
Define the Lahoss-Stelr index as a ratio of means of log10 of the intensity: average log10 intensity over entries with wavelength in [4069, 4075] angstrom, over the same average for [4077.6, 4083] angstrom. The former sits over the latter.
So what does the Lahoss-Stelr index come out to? 1.00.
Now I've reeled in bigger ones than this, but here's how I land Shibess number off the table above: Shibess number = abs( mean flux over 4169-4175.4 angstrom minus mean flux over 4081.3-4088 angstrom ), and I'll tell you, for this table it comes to 1.2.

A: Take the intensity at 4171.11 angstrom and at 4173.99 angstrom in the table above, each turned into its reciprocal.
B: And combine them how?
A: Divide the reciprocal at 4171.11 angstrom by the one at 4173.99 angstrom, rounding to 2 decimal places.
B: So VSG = 0.89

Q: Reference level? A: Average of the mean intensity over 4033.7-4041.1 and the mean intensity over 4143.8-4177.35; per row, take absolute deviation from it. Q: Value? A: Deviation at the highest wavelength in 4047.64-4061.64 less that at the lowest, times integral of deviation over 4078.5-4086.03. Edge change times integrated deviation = -1.0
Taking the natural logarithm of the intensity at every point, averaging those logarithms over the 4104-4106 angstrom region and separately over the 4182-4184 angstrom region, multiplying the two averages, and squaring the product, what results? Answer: 16.6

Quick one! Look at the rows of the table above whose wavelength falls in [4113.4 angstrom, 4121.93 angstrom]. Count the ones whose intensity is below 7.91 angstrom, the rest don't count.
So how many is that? 7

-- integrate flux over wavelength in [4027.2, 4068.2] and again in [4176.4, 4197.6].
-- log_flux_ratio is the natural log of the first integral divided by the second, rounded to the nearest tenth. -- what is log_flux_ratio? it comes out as 0.8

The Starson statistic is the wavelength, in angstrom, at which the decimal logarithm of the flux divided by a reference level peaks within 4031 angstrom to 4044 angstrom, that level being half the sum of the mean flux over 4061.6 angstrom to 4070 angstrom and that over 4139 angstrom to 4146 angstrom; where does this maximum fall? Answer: 4041.58 angstrom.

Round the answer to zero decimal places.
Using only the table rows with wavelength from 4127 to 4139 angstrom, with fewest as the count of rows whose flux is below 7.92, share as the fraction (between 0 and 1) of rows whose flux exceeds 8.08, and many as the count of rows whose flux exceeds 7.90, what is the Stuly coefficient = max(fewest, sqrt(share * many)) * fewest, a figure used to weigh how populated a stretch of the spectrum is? 169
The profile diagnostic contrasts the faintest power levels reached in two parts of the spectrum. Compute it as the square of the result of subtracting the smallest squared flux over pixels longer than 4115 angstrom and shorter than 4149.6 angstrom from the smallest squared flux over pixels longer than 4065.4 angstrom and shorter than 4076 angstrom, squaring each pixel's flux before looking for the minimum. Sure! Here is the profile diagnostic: 285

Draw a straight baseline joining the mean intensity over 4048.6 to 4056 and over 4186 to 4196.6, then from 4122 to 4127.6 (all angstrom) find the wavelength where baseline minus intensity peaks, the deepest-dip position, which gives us 4124.31 angstrom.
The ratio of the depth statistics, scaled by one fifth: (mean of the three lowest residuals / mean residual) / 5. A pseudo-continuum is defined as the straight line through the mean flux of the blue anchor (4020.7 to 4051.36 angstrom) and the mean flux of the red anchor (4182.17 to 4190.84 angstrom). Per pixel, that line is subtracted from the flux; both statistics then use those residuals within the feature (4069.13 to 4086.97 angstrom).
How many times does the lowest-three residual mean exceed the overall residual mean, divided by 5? 0.08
